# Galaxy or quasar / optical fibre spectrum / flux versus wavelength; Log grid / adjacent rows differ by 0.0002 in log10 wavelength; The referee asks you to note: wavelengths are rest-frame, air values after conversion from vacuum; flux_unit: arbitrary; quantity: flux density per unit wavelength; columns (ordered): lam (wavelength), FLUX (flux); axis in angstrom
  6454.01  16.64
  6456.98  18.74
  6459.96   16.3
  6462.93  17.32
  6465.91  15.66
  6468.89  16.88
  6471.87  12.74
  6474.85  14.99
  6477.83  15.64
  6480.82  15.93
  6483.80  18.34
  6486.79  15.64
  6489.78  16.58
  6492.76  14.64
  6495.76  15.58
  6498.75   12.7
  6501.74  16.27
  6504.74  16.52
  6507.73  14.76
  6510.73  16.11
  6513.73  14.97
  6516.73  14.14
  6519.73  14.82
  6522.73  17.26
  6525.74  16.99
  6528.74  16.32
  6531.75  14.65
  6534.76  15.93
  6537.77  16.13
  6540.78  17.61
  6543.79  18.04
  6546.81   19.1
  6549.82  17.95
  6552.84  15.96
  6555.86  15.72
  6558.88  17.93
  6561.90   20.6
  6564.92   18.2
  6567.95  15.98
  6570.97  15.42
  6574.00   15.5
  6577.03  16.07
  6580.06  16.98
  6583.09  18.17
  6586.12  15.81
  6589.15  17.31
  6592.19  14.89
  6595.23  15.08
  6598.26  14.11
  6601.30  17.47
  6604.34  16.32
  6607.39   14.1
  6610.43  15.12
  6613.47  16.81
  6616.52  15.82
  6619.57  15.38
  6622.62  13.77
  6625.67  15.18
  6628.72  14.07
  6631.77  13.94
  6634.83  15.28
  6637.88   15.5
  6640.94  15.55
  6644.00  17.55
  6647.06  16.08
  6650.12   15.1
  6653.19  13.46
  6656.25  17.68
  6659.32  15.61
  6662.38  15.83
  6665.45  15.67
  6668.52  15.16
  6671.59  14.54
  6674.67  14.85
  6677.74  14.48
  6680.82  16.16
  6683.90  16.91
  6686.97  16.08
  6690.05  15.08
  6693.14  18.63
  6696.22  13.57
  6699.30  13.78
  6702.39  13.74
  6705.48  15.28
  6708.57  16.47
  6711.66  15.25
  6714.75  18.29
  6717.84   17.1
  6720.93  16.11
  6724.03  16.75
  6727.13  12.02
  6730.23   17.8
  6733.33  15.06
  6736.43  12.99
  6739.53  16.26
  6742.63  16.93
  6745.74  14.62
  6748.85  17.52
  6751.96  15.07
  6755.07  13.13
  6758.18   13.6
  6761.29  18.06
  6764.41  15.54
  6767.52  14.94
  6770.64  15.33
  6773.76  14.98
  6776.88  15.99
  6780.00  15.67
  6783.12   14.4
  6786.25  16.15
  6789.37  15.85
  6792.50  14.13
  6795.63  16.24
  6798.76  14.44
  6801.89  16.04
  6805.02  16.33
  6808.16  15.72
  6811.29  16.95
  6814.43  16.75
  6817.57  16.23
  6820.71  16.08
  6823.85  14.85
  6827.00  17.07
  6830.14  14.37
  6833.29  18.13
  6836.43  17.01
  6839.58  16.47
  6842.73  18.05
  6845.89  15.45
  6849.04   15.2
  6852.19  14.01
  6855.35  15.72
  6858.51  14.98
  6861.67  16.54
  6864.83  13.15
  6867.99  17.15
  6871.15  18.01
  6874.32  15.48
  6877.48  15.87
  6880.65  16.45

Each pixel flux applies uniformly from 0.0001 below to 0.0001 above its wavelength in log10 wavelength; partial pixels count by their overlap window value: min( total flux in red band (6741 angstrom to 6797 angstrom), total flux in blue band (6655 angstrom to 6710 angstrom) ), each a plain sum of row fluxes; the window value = 278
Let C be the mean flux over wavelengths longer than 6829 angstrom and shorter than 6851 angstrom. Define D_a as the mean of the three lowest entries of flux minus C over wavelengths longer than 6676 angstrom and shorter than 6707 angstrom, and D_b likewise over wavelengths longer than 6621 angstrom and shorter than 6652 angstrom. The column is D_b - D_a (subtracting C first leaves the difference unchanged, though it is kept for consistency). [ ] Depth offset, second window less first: 0.2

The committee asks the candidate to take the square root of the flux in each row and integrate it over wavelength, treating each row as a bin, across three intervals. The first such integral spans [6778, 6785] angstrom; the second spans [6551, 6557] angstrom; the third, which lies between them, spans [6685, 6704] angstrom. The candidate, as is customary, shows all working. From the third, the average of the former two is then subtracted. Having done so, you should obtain 48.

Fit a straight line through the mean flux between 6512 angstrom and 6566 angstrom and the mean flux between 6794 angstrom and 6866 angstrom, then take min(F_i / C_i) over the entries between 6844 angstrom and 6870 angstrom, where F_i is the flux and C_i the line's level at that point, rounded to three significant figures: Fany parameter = 0.832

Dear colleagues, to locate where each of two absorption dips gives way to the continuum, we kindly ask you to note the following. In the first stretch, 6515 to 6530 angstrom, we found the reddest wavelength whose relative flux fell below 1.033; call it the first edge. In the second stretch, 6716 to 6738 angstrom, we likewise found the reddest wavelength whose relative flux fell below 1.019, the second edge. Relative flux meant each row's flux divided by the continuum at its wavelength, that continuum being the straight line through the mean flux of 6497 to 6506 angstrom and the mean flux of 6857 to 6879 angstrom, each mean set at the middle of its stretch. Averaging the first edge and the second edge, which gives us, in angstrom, 6628.1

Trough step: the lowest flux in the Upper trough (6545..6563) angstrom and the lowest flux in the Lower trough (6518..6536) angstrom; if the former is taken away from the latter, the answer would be -1.1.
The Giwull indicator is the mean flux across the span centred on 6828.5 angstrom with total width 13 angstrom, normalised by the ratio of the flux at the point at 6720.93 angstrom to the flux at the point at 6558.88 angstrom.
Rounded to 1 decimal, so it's 17.9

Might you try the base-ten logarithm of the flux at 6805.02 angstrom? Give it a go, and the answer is 1.21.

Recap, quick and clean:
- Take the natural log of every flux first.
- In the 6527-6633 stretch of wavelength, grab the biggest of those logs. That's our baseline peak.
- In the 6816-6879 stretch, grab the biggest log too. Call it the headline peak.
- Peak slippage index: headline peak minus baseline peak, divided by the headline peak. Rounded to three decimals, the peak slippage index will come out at -0.044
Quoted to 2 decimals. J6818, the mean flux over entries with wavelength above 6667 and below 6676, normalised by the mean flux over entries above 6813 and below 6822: 0.91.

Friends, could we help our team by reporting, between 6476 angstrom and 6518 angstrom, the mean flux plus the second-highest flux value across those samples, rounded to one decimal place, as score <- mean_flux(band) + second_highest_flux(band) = 32.1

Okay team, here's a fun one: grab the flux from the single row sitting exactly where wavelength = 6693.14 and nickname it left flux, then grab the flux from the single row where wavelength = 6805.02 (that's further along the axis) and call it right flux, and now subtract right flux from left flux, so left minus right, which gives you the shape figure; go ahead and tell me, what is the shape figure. 2.3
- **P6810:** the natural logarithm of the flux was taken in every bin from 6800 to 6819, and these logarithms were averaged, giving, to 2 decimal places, 2.79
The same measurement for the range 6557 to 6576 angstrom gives 2.84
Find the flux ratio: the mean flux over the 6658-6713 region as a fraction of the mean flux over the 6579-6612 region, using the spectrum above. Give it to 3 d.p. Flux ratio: 0.966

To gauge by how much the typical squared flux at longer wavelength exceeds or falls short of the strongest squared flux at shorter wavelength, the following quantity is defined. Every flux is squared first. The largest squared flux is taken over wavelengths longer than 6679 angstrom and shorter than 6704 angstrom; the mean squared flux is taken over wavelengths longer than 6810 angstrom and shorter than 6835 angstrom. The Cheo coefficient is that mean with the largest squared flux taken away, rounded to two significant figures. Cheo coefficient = -80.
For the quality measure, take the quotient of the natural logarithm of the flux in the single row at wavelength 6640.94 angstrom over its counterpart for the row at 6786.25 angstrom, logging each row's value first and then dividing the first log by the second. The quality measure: 0.99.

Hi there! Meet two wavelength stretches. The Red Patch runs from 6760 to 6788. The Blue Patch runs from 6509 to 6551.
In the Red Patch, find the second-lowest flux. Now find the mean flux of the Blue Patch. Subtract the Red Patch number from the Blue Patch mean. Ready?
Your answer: 1.5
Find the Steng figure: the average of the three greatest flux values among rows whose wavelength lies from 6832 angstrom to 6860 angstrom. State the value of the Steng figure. 17.7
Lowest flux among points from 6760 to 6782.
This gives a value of 14.94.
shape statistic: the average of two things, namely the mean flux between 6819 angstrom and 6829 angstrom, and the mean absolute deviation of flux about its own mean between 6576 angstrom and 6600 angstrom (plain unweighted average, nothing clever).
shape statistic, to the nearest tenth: 8.5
